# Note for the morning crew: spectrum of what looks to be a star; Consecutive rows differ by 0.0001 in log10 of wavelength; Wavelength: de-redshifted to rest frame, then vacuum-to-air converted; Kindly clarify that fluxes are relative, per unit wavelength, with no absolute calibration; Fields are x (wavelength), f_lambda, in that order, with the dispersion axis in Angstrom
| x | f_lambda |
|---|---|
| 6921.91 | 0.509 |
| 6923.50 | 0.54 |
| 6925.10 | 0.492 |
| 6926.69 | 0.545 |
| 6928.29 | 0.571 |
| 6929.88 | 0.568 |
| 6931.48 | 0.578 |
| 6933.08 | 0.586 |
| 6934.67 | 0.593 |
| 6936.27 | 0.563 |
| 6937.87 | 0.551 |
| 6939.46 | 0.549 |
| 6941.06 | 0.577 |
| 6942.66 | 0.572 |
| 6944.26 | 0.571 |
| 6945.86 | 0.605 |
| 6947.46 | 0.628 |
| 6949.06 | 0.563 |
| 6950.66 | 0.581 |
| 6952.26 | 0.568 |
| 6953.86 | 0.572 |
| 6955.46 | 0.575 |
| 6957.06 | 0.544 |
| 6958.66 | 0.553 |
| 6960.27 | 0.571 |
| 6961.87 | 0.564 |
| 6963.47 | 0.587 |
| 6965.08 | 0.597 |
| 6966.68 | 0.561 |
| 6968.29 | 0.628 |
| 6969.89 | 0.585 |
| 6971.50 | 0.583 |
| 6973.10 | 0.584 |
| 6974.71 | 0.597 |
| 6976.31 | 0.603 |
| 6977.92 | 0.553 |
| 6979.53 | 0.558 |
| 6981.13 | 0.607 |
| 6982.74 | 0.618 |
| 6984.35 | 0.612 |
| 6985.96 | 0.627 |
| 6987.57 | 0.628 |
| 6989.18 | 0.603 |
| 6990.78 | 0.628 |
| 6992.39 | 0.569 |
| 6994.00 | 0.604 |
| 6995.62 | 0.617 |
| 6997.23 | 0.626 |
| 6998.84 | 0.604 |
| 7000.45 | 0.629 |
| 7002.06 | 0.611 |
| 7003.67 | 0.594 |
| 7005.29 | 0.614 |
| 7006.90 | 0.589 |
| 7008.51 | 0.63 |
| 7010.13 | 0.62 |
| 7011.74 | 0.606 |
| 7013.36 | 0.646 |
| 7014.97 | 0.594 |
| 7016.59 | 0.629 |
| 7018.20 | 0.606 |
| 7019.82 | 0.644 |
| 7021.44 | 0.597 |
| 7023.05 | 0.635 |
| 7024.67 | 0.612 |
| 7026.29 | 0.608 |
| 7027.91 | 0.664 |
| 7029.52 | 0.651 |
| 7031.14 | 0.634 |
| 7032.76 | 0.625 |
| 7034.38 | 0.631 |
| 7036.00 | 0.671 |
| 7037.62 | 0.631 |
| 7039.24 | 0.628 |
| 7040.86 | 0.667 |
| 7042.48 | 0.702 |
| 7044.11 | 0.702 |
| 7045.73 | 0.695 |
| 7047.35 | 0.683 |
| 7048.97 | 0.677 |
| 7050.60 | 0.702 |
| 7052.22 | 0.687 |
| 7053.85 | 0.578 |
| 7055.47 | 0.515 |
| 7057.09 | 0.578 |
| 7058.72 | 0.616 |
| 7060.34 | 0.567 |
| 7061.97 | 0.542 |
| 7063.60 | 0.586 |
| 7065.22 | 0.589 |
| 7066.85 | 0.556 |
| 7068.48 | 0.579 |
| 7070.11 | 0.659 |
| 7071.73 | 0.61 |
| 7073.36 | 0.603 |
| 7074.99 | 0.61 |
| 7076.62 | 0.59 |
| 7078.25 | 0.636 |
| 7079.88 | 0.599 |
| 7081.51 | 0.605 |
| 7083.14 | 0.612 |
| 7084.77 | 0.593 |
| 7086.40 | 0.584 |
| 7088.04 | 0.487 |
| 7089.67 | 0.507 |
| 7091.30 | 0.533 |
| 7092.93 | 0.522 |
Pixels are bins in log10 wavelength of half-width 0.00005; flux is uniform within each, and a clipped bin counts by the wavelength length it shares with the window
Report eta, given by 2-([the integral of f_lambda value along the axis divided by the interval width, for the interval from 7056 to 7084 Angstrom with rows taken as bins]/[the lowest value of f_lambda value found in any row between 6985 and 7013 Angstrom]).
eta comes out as 0.95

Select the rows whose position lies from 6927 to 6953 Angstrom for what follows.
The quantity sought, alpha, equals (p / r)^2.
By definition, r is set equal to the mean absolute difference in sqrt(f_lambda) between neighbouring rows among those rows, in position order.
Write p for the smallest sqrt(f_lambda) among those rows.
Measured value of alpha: 4296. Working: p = 0.741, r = 0.011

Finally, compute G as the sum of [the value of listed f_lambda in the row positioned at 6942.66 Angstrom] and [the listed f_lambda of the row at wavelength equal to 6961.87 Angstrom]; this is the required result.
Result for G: 1.14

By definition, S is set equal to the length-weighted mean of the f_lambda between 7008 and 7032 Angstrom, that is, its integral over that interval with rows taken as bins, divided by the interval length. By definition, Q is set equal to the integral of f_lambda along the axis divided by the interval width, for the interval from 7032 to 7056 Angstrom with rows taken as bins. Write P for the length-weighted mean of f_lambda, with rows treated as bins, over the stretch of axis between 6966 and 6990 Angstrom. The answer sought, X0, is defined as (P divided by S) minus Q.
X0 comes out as 0.300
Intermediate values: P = 0.60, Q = 0.655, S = 0.625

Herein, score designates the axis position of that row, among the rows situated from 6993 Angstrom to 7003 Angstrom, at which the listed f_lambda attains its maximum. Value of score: 7000.45 Angstrom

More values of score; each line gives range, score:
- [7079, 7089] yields 7083.14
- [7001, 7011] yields 7008.51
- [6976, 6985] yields 6982.74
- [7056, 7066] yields 7058.72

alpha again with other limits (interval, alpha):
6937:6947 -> 6447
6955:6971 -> 1725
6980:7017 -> 2507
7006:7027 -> 1575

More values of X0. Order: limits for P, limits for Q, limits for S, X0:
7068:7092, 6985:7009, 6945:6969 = 0.402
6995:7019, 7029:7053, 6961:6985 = 0.378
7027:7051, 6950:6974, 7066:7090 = 0.547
